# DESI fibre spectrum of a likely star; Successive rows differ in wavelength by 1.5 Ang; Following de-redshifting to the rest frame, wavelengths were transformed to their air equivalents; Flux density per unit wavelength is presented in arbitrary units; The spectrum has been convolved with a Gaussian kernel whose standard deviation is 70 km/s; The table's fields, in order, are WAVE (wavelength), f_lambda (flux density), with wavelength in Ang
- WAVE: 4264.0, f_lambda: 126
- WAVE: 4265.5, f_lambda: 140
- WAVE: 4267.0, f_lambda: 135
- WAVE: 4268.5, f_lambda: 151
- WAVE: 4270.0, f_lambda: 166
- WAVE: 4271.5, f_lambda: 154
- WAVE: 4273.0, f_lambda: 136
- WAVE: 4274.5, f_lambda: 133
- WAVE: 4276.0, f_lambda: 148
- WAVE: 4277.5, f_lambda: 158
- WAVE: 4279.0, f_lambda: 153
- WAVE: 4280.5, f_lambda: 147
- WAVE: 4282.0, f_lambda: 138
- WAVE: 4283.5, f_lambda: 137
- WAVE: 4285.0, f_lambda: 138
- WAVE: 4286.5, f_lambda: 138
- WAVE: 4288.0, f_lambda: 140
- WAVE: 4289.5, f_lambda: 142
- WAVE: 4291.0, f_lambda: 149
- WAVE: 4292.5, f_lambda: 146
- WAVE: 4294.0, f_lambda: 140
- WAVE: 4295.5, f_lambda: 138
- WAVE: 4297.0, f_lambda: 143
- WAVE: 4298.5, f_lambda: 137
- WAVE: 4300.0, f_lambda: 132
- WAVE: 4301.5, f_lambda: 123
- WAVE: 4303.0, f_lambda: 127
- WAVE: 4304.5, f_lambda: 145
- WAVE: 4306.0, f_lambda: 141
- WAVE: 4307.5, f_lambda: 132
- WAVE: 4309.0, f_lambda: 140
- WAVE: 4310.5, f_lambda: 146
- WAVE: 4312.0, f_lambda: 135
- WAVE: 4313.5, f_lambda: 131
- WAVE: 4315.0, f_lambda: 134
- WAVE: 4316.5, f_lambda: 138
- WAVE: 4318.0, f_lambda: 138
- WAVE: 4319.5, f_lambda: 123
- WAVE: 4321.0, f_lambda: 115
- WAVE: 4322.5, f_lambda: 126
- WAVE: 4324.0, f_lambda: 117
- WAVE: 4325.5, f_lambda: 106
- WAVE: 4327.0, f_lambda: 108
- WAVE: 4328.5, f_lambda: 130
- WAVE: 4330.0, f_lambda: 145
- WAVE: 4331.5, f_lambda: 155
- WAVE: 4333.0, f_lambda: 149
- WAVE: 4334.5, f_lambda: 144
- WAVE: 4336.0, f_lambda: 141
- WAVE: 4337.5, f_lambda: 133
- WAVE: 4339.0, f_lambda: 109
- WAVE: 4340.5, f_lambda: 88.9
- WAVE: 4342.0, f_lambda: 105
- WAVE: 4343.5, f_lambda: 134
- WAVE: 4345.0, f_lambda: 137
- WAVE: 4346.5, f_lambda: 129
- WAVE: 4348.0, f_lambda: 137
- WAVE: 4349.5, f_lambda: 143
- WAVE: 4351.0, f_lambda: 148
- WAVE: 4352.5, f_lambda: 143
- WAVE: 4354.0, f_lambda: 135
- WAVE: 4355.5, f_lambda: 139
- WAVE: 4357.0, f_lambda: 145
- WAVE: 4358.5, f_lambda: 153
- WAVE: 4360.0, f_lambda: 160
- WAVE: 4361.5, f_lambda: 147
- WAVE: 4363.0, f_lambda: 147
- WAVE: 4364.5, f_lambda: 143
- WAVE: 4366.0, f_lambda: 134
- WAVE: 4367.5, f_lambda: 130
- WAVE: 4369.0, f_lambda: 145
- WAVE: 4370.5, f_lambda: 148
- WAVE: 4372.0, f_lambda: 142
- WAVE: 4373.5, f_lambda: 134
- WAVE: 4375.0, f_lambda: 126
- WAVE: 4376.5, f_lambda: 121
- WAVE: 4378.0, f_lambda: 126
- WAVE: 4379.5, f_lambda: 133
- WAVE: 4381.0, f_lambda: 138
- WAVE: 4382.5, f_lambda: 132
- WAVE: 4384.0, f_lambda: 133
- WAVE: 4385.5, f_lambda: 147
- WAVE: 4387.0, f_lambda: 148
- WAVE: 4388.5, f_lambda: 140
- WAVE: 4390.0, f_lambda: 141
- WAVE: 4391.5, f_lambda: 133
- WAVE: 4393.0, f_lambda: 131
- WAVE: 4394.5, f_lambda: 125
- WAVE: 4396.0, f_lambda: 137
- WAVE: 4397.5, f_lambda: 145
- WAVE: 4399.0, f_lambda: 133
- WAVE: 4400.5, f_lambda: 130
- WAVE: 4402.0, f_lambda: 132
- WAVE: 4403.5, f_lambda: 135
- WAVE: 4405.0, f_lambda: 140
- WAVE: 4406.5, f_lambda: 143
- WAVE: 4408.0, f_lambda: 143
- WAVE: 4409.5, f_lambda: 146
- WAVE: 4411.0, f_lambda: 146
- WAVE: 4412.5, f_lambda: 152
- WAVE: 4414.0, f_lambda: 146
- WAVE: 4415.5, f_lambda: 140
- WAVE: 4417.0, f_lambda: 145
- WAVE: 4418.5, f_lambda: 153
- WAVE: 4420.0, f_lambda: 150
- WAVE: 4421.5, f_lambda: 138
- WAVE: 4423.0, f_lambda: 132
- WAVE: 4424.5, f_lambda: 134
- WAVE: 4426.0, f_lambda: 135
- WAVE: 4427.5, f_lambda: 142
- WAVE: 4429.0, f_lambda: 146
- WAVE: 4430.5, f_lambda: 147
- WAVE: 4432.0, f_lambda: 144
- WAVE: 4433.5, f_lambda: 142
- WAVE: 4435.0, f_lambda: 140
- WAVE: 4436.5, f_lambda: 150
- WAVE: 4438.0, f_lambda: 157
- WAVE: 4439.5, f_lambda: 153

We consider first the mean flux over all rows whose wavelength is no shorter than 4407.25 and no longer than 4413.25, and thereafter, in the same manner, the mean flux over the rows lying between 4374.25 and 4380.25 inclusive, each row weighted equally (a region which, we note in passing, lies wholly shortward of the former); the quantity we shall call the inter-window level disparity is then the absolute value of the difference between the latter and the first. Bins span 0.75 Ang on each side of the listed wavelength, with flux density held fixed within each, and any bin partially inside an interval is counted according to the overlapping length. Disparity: 20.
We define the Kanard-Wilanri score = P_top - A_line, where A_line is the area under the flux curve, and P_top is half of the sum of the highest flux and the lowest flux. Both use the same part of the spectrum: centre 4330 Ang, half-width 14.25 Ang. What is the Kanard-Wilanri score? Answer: -3485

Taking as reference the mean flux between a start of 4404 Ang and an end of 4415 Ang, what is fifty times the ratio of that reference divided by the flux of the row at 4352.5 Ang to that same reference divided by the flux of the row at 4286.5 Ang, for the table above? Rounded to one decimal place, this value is 48.3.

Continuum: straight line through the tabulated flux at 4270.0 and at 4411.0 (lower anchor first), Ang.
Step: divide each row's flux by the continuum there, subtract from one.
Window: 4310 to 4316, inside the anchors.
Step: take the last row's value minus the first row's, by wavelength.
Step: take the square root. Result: 0.27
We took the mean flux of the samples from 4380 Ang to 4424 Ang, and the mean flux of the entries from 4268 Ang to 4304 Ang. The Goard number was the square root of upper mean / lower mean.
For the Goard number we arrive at 0.991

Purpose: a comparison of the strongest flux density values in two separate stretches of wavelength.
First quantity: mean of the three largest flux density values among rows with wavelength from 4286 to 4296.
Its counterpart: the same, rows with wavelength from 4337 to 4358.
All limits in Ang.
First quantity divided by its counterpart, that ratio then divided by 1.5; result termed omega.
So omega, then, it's 0.67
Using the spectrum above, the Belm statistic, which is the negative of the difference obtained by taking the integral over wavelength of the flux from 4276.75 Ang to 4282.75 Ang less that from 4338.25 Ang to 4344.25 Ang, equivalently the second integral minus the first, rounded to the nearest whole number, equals -239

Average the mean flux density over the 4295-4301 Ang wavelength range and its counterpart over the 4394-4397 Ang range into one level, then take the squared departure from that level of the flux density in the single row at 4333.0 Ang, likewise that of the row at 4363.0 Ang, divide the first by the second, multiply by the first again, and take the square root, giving 17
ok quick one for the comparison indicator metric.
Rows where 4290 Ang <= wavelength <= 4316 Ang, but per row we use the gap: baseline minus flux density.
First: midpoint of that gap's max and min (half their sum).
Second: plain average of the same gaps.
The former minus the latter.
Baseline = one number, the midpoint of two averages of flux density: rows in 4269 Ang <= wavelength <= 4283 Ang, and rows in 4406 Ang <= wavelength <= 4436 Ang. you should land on 1.6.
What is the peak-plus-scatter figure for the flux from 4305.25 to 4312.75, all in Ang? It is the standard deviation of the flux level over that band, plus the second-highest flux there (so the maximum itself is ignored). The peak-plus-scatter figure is 146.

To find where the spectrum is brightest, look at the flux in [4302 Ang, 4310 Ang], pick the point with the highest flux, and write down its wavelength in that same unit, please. 4304.5 Ang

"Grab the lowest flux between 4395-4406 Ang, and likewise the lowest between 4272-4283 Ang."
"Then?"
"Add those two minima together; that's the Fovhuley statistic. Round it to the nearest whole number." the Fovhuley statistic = 263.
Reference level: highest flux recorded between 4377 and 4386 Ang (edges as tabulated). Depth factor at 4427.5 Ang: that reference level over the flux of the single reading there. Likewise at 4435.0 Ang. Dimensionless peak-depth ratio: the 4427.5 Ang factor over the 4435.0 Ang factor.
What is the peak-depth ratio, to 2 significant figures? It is 0.99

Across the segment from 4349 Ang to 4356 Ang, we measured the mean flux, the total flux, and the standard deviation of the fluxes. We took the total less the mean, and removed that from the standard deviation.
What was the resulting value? -562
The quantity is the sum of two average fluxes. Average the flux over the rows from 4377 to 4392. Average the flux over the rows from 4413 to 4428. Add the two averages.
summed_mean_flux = 279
